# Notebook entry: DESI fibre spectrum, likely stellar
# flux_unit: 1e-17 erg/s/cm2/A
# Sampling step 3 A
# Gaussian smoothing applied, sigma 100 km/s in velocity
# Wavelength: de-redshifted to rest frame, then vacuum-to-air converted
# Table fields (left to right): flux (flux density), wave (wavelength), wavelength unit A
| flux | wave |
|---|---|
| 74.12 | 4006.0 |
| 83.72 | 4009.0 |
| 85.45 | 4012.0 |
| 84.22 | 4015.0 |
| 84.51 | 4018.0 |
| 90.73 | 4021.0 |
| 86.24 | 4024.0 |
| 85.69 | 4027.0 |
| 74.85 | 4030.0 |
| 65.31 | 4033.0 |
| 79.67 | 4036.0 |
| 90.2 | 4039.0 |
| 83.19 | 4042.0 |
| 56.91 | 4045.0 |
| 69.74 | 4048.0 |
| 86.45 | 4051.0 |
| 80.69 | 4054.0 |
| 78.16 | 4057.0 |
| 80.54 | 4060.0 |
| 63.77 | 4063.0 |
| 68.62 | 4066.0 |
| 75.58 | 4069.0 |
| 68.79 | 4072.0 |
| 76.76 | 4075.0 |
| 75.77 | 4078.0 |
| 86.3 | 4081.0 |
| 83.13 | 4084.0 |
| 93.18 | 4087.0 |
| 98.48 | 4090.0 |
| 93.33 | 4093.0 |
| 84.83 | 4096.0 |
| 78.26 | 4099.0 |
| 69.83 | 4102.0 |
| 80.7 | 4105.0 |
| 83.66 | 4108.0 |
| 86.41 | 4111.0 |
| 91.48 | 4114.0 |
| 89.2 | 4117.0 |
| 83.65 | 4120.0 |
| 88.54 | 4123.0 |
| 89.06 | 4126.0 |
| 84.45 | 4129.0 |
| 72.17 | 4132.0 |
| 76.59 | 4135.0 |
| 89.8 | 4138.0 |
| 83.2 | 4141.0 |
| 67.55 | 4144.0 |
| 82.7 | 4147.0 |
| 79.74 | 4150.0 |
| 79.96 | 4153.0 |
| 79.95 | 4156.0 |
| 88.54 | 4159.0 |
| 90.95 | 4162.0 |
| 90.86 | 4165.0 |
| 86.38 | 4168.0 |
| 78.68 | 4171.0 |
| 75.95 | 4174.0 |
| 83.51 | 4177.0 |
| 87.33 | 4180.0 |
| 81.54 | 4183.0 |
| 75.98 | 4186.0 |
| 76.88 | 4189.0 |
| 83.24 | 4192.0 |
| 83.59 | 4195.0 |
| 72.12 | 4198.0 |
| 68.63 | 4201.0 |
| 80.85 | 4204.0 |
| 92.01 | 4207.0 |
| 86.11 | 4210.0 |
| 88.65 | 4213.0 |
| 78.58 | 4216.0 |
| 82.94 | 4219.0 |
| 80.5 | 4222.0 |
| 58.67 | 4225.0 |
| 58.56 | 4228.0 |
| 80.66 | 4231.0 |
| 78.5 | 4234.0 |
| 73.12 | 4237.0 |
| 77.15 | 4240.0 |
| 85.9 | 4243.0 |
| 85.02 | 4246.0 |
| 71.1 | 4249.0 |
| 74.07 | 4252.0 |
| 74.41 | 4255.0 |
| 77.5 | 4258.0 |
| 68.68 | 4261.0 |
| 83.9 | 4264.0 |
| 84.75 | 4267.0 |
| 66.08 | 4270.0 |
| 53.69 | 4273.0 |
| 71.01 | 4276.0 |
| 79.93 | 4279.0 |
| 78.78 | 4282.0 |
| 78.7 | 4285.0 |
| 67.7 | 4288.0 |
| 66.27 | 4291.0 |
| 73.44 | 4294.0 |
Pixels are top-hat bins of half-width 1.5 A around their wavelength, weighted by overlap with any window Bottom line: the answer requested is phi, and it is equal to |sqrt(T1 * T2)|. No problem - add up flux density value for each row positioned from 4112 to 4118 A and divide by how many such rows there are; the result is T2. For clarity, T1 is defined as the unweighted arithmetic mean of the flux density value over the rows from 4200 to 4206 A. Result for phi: 82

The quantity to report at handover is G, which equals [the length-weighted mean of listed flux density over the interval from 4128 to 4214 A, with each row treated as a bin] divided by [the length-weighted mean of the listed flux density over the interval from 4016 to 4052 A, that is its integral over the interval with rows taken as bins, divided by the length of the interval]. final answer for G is 1.03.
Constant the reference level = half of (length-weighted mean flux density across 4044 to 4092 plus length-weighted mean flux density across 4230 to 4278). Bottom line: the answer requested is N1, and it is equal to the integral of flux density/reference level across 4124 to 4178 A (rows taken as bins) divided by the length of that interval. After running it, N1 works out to 1.07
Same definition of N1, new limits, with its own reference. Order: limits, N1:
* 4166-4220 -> 1.06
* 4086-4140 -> 1.11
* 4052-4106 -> 1.04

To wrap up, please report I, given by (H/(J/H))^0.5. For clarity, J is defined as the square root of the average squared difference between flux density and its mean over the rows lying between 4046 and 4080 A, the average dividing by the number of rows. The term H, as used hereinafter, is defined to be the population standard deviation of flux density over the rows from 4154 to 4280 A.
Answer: 3.5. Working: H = 8.7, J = 6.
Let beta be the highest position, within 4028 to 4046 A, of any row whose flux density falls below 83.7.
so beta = 4045.0 A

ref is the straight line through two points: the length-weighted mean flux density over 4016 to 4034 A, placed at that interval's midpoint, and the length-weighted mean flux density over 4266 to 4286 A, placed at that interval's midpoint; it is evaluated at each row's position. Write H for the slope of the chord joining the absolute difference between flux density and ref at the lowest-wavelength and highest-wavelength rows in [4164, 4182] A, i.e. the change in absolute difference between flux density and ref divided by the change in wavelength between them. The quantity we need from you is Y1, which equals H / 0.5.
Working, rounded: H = -0.20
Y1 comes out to -0.40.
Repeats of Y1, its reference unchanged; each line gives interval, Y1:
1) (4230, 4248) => 0.65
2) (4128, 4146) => 0.48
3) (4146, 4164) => 1.17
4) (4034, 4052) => 0.52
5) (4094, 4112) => 0.28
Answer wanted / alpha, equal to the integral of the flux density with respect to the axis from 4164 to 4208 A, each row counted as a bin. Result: 3561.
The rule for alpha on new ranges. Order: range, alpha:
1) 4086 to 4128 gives 3627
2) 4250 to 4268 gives 1383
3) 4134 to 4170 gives 2990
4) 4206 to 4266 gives 4664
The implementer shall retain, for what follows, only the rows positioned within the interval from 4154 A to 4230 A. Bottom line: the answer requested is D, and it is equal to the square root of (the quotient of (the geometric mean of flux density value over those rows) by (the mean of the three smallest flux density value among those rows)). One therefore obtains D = 1.14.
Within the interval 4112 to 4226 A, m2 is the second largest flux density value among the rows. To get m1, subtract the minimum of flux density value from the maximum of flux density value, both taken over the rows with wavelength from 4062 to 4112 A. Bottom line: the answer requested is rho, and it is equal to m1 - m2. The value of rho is -57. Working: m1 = 35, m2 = 91.48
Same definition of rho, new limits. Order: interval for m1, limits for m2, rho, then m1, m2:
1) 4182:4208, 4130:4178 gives -67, 23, 90.86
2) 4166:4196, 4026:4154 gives -82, 11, 93.33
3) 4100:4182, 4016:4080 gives -66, 24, 90.2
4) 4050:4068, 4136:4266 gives -68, 23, 90.95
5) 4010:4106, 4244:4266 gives -42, 42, 83.9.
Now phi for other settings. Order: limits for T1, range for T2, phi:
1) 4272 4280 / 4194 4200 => 73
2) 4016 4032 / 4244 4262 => 80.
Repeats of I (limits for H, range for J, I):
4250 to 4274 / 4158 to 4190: 4.0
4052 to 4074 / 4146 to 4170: 2.9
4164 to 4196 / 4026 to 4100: 1.5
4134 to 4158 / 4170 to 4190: 3.0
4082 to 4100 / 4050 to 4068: 2.5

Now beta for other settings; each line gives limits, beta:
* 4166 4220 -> 4219.0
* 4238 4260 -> 4258.0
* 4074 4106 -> 4105.0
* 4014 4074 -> 4072.0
